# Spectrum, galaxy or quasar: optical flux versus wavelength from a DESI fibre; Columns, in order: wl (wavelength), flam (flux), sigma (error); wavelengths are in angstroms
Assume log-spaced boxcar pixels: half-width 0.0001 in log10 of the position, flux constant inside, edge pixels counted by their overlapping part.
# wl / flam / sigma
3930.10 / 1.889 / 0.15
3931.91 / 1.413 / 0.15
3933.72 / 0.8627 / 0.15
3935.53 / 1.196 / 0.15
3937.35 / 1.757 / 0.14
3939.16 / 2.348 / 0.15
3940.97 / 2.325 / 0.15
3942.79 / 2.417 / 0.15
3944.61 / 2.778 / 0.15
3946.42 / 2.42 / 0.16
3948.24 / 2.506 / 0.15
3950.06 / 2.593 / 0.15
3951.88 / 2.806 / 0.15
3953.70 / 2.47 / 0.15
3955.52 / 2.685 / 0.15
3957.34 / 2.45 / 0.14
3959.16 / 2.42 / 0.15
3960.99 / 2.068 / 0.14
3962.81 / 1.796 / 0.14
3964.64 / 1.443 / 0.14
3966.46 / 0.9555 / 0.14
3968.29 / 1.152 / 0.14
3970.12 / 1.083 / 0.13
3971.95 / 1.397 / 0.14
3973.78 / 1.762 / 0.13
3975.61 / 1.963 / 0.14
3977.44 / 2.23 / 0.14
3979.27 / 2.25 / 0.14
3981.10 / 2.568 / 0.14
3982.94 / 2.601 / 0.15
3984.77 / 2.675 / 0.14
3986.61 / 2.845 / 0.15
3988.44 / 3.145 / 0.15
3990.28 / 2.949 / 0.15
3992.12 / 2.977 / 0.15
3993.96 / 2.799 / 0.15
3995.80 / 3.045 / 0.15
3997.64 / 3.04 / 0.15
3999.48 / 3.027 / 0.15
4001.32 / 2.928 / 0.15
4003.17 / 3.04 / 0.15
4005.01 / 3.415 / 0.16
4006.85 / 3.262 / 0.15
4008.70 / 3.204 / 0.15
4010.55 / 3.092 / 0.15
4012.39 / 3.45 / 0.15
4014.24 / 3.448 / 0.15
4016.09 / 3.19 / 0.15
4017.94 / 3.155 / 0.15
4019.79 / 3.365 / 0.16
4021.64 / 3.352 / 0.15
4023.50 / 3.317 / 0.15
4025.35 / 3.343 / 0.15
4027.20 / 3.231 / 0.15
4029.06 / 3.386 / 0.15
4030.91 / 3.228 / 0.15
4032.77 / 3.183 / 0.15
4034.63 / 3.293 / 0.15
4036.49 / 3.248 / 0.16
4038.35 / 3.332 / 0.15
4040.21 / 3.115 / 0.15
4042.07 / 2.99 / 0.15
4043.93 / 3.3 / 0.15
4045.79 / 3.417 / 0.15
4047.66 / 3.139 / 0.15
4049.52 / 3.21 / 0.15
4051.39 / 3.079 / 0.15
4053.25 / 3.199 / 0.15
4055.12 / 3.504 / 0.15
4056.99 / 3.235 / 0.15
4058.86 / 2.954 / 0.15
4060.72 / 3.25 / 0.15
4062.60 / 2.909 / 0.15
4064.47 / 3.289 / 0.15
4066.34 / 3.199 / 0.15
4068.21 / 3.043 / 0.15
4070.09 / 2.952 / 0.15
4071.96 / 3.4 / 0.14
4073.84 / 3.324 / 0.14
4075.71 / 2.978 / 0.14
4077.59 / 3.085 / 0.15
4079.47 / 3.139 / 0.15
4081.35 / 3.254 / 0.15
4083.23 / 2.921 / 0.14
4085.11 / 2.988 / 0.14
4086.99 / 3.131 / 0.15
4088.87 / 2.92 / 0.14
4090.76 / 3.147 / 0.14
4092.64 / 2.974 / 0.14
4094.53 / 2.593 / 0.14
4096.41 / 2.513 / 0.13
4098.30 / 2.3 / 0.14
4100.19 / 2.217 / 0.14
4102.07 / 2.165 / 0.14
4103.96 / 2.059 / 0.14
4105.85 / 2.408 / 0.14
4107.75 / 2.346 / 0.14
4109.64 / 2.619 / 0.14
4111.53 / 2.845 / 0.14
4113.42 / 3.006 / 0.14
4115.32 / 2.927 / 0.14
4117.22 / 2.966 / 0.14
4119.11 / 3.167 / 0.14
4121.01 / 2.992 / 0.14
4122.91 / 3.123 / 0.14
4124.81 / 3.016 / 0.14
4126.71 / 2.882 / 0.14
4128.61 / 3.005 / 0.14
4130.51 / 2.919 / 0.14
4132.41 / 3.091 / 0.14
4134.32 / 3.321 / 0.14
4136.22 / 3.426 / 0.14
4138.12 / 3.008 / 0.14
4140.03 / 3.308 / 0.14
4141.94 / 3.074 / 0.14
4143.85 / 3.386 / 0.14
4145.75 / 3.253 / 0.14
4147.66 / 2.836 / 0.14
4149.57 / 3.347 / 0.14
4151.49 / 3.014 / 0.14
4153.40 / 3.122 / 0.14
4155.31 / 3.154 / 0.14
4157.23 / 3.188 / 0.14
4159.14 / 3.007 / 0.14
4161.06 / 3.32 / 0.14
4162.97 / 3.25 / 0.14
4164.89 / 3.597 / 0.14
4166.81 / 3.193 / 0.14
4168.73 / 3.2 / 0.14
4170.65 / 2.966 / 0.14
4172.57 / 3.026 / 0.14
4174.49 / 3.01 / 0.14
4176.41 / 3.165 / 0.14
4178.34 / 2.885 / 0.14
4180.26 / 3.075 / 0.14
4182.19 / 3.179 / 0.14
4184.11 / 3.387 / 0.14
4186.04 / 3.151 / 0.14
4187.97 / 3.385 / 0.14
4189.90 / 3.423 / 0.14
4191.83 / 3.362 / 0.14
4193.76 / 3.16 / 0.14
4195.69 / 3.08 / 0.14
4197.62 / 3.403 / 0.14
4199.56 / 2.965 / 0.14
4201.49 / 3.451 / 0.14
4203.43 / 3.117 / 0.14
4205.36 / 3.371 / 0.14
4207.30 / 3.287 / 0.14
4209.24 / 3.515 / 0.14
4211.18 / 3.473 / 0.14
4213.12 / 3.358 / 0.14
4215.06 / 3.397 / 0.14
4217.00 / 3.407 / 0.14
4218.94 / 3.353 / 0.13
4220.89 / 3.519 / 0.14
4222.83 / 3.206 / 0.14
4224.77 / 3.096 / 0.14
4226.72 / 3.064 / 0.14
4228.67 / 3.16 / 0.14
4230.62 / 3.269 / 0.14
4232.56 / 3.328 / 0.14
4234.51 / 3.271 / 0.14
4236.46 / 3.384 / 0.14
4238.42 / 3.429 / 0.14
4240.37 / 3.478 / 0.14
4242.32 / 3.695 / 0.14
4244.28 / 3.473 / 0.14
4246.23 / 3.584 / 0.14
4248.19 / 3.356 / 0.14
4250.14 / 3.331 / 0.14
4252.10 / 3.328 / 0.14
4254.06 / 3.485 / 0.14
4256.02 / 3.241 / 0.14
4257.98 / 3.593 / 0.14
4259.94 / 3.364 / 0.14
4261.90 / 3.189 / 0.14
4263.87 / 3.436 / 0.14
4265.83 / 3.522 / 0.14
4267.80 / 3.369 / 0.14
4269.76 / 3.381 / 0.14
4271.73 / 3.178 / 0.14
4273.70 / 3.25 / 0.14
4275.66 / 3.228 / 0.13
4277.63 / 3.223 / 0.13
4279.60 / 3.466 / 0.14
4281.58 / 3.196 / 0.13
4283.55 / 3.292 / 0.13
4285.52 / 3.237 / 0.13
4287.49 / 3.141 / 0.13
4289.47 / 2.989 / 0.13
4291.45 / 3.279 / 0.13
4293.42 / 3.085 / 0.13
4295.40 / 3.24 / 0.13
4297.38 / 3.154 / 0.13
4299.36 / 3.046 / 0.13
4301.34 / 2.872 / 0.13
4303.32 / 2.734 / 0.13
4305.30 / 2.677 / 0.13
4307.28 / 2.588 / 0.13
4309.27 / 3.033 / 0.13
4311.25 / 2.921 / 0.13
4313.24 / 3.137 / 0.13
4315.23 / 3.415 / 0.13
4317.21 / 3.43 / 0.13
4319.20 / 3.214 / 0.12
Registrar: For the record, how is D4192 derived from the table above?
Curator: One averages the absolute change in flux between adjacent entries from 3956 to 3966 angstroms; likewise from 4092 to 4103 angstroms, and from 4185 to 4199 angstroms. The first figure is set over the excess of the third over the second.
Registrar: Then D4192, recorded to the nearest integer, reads -46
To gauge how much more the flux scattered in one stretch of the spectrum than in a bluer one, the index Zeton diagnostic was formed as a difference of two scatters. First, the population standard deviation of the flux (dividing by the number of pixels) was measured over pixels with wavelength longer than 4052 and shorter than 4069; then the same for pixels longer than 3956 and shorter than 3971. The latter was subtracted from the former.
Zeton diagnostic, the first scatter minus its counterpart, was -0.4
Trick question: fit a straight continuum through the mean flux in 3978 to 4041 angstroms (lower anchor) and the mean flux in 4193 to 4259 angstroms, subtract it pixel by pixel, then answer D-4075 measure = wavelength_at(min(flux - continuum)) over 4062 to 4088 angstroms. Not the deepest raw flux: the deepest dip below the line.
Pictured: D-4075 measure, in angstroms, 4083.23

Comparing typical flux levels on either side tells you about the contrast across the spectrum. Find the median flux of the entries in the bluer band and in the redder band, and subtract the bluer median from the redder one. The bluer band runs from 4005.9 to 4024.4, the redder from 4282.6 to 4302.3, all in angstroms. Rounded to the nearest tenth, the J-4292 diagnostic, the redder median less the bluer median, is -0.1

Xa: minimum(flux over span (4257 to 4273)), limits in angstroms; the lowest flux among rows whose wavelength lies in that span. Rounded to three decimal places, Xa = 3.178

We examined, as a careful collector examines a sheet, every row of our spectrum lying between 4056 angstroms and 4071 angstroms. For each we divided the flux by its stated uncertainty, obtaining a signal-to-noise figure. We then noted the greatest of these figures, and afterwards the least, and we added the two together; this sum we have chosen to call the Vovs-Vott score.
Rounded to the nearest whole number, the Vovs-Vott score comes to 41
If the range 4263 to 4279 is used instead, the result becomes 48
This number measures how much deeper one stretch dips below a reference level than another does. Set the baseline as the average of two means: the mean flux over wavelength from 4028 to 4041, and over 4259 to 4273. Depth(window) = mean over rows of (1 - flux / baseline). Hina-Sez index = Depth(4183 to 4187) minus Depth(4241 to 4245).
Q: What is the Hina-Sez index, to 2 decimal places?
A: 0.10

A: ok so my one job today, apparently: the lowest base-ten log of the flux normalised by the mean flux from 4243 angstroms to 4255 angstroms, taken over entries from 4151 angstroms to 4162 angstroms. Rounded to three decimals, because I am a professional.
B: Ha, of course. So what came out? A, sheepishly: -0.057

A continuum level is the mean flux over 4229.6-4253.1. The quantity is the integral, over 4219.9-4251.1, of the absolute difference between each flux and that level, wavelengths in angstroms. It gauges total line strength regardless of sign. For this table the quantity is 4.6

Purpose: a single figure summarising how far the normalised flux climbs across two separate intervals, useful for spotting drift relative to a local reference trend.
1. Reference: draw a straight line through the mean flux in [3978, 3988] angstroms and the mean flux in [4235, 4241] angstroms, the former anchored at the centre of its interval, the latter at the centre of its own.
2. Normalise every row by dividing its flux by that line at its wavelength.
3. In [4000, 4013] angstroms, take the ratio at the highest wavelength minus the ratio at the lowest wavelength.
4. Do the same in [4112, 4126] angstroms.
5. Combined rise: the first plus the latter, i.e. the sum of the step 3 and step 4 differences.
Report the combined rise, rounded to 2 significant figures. 0.17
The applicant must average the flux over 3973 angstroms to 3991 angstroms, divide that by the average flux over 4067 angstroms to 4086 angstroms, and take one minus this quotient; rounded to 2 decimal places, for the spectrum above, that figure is 0.20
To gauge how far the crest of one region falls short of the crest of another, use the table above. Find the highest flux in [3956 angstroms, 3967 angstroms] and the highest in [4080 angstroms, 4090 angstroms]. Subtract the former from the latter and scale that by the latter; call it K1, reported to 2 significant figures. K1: 0.25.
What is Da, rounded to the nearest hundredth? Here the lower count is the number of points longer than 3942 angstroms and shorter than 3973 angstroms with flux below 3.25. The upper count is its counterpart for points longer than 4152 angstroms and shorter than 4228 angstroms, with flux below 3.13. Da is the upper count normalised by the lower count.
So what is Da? 0.71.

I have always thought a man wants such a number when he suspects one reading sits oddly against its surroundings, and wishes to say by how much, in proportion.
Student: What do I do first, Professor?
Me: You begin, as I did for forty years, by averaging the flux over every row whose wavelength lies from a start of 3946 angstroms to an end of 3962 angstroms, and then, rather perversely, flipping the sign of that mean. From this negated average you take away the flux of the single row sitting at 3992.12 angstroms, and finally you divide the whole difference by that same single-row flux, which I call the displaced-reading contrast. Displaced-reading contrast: -1.84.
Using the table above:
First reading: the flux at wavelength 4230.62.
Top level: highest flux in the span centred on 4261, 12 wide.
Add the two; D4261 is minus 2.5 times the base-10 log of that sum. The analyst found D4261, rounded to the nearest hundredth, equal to -2.09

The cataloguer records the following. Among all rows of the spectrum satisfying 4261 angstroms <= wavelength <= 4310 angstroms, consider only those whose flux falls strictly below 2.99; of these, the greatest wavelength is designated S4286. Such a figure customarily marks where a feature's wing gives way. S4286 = 4307.28 angstroms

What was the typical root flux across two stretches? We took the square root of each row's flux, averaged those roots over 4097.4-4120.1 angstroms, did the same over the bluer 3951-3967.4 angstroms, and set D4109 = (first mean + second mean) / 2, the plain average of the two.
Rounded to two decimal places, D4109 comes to 1.52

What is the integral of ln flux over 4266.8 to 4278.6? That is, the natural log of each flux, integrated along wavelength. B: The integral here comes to 13.99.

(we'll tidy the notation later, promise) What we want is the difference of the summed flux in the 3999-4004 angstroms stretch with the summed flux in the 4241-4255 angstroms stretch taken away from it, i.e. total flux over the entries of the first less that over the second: -15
